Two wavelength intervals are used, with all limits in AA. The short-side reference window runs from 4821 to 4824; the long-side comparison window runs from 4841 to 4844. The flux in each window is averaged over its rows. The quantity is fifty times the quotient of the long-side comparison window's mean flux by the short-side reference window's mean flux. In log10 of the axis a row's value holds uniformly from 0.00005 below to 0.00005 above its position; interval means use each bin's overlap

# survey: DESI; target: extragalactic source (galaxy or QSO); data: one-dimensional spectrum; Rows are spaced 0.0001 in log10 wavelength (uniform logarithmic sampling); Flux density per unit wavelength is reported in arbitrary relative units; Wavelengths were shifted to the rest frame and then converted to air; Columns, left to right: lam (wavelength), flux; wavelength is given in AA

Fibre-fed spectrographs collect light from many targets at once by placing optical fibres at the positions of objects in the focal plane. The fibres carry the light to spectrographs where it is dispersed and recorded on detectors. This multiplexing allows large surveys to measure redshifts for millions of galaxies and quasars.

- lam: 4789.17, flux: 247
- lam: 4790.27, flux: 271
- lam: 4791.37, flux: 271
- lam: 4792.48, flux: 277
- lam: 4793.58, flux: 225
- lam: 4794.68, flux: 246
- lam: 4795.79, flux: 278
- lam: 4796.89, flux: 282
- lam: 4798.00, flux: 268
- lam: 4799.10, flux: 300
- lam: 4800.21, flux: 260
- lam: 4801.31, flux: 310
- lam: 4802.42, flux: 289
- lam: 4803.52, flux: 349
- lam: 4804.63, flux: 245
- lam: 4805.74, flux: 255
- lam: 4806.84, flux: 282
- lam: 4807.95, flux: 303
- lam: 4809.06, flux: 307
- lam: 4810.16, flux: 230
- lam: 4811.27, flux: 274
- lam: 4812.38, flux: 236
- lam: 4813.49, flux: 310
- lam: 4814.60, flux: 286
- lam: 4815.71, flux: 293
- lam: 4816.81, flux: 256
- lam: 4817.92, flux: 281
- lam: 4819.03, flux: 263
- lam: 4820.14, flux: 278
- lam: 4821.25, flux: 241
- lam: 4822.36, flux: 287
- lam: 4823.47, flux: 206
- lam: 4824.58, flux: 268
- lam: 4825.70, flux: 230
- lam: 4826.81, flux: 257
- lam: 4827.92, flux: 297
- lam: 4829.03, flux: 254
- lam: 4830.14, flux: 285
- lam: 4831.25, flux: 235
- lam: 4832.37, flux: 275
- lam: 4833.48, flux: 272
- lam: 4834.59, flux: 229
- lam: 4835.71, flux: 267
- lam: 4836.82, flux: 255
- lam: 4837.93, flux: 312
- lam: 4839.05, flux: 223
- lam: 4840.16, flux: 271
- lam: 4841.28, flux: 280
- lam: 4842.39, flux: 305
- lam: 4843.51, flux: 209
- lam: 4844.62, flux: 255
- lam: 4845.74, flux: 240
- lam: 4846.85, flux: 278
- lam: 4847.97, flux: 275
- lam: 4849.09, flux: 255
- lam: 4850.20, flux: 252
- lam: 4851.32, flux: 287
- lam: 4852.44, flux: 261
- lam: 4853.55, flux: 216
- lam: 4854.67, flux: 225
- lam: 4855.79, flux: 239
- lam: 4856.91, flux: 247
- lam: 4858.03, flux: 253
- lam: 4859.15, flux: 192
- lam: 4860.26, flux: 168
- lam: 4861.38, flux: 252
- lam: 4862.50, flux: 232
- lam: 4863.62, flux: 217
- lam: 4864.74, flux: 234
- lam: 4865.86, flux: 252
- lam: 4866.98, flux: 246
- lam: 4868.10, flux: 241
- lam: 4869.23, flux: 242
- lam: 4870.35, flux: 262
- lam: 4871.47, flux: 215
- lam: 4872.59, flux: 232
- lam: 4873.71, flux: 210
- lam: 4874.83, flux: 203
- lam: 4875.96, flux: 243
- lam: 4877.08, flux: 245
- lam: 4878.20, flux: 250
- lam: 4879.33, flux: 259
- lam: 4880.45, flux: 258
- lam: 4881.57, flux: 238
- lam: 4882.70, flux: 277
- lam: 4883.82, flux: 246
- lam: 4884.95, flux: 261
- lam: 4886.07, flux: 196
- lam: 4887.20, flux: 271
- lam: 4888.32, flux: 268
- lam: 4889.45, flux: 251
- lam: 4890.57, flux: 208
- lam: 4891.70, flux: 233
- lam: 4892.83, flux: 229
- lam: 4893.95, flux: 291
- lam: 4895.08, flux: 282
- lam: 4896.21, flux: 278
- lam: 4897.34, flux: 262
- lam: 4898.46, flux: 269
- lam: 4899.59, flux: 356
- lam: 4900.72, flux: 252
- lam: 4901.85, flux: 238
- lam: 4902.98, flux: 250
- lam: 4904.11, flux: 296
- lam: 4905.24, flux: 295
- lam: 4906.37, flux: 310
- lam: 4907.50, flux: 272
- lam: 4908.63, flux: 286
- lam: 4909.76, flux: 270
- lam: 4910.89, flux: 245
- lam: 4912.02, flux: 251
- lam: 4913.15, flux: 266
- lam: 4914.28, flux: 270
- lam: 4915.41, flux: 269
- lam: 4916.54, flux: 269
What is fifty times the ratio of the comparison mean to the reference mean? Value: 54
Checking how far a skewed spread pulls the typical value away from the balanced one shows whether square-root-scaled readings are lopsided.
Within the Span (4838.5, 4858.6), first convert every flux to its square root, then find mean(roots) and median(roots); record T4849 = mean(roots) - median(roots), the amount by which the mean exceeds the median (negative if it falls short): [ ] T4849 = -0.02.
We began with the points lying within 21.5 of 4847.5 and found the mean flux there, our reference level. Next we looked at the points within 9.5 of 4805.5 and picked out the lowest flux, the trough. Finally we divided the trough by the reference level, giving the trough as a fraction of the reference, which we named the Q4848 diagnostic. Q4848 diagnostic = 0.92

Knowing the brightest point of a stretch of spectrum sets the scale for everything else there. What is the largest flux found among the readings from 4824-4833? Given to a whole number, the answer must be 297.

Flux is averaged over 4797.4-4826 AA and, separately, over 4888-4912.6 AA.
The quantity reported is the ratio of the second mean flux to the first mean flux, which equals 0.98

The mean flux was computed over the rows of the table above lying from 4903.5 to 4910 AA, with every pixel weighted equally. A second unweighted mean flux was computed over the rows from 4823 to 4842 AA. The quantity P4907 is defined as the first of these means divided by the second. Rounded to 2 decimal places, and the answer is 1.11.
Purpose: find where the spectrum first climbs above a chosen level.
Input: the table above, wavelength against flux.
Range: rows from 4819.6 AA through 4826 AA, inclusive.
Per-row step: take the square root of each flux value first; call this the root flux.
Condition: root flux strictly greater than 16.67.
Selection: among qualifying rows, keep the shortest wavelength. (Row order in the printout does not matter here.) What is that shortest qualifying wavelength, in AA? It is 4820.14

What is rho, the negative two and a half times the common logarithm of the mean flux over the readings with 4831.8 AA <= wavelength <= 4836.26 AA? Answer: -6.04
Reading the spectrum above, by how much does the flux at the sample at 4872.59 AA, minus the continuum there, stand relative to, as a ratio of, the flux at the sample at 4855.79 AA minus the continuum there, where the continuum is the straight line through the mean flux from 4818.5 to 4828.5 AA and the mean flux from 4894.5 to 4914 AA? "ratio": 1.4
